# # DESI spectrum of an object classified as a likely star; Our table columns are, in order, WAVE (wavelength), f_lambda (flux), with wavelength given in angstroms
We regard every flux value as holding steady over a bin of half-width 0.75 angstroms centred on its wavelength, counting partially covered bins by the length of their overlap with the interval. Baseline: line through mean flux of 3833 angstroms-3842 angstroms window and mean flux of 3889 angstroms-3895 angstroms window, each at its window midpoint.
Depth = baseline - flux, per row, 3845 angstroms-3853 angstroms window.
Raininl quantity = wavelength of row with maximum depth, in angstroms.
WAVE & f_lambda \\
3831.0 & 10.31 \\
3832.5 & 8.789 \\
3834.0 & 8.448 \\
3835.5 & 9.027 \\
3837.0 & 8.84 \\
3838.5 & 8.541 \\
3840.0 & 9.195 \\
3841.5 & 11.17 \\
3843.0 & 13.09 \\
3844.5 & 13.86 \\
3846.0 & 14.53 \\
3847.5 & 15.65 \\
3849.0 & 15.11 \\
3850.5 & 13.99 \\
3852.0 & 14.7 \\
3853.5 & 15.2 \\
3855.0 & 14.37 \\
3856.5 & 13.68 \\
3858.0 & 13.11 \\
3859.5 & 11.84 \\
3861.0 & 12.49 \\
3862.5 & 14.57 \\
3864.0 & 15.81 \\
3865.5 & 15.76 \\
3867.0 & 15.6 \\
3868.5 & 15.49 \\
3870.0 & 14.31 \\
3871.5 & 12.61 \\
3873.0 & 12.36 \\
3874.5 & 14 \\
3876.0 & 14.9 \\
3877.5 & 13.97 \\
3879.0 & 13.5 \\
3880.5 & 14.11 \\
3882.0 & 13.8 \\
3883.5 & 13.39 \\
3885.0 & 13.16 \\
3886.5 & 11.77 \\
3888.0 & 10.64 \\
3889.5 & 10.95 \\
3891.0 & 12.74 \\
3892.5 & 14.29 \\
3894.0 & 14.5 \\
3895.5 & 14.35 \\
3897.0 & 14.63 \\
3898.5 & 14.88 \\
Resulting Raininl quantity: 3850.5 angstroms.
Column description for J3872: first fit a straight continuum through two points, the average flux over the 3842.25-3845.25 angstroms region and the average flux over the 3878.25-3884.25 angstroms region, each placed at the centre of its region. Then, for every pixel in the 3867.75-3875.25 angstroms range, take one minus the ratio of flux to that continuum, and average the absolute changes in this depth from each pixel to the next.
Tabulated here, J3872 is 0.088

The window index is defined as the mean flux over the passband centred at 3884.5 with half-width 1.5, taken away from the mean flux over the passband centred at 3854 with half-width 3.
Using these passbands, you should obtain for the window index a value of 1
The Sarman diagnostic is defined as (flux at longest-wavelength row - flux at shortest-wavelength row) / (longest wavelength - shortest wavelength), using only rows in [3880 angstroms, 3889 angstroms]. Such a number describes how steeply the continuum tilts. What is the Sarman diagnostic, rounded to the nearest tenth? -0.5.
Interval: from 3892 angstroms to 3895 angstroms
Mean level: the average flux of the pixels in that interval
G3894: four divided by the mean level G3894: 0.278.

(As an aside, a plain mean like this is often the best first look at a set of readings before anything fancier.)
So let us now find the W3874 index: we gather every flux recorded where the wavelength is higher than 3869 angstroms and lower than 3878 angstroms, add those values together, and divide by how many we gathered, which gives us 13.7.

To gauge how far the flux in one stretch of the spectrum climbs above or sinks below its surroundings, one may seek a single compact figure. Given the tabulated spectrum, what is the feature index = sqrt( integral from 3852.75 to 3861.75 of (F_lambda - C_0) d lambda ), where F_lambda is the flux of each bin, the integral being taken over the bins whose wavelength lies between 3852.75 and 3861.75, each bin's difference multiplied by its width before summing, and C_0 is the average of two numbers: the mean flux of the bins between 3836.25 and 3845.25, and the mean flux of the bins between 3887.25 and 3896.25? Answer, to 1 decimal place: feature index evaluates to 3.8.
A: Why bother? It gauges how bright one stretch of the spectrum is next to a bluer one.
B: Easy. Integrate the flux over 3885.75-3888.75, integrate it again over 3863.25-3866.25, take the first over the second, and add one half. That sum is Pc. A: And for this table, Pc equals 1.21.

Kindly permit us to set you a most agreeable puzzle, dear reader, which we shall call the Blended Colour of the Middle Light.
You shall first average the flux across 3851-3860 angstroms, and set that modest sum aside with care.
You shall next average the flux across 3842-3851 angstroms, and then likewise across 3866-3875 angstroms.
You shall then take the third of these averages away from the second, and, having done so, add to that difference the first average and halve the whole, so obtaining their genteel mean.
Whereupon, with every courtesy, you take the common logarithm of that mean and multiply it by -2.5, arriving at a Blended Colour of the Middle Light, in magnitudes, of -2.12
